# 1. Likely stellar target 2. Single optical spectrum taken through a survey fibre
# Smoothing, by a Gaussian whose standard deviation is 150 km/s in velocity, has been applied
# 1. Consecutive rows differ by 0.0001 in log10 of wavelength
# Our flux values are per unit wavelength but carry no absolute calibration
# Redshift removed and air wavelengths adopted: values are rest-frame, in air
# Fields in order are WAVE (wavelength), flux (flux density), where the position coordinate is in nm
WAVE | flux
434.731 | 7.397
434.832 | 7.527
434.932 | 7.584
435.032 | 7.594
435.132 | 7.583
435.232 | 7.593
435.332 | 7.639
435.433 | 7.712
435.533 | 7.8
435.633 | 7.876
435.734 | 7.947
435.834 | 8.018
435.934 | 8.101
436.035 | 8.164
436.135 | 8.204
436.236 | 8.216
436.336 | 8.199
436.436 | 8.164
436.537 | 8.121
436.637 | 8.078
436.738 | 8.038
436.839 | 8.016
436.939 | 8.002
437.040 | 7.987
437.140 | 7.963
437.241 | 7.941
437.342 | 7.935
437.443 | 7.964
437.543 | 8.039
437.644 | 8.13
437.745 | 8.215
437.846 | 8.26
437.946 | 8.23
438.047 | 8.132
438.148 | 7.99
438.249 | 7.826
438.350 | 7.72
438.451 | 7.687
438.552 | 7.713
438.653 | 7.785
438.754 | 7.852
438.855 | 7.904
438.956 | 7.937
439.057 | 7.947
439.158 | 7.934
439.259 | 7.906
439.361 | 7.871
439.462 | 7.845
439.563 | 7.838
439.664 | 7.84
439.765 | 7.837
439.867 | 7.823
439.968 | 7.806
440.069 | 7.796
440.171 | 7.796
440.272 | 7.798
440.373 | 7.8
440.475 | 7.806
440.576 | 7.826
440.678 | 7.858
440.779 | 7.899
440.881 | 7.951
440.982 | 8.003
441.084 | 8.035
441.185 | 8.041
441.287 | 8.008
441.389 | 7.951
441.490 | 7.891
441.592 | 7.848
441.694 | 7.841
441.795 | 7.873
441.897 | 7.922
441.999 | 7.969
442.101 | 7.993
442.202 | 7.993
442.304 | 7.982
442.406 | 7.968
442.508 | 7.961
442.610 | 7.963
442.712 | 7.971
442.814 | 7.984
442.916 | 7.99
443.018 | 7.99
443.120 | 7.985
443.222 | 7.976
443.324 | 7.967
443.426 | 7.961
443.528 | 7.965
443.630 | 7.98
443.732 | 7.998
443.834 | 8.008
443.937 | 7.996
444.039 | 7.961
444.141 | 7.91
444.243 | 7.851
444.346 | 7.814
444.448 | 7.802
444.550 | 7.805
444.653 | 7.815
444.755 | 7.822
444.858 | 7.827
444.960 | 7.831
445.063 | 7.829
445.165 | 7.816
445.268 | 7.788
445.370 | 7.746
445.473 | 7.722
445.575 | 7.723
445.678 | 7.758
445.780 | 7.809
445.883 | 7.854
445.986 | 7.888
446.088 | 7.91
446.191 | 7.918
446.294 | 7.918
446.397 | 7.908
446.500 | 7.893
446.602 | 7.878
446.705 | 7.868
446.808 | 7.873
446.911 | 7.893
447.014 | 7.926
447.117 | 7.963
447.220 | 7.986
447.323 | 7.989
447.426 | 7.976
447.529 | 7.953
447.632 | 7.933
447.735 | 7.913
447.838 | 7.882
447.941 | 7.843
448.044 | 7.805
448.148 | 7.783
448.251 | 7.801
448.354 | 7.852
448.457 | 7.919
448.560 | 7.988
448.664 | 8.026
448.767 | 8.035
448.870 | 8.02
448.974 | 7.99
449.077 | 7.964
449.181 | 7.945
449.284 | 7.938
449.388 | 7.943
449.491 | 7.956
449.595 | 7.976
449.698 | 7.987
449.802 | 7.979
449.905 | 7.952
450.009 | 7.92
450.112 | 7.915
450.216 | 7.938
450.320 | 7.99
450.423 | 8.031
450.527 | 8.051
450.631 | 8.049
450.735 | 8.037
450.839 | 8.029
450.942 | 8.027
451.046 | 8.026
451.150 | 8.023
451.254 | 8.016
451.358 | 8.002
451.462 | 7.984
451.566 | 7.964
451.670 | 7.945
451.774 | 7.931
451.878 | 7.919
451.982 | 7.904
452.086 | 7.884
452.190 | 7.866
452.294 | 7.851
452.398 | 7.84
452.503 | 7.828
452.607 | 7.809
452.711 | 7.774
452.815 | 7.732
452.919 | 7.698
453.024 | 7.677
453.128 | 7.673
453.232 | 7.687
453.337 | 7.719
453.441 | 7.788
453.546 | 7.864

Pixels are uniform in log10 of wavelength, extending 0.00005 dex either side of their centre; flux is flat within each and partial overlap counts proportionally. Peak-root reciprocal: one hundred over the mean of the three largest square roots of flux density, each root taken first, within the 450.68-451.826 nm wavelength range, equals 35.29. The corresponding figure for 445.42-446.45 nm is 35.54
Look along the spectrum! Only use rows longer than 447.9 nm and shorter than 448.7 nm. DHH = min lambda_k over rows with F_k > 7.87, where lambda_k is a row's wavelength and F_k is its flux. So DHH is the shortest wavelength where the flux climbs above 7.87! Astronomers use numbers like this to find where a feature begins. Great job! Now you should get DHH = 448.457 nm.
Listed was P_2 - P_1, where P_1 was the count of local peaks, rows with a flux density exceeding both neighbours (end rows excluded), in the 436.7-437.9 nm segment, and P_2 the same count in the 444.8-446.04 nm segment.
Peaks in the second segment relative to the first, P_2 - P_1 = 1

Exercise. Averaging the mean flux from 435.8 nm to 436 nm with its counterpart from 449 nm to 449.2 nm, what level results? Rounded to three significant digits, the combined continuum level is 8.01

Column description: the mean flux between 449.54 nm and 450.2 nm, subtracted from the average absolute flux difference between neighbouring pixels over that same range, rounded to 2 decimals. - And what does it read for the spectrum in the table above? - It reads -7.94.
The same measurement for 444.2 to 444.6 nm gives -7.80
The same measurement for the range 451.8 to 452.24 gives -7.88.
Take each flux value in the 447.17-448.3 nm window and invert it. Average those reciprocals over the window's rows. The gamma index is 0.127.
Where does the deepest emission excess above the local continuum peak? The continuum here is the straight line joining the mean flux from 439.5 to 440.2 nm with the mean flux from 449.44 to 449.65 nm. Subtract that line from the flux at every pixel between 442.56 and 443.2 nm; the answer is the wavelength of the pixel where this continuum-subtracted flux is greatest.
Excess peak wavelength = 442.916 nm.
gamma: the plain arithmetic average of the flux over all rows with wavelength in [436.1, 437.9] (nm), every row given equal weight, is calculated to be 8.08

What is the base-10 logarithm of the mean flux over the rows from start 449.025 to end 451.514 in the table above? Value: 0.902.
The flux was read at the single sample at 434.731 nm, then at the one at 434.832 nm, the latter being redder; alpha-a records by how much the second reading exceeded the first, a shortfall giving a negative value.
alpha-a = 0.1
